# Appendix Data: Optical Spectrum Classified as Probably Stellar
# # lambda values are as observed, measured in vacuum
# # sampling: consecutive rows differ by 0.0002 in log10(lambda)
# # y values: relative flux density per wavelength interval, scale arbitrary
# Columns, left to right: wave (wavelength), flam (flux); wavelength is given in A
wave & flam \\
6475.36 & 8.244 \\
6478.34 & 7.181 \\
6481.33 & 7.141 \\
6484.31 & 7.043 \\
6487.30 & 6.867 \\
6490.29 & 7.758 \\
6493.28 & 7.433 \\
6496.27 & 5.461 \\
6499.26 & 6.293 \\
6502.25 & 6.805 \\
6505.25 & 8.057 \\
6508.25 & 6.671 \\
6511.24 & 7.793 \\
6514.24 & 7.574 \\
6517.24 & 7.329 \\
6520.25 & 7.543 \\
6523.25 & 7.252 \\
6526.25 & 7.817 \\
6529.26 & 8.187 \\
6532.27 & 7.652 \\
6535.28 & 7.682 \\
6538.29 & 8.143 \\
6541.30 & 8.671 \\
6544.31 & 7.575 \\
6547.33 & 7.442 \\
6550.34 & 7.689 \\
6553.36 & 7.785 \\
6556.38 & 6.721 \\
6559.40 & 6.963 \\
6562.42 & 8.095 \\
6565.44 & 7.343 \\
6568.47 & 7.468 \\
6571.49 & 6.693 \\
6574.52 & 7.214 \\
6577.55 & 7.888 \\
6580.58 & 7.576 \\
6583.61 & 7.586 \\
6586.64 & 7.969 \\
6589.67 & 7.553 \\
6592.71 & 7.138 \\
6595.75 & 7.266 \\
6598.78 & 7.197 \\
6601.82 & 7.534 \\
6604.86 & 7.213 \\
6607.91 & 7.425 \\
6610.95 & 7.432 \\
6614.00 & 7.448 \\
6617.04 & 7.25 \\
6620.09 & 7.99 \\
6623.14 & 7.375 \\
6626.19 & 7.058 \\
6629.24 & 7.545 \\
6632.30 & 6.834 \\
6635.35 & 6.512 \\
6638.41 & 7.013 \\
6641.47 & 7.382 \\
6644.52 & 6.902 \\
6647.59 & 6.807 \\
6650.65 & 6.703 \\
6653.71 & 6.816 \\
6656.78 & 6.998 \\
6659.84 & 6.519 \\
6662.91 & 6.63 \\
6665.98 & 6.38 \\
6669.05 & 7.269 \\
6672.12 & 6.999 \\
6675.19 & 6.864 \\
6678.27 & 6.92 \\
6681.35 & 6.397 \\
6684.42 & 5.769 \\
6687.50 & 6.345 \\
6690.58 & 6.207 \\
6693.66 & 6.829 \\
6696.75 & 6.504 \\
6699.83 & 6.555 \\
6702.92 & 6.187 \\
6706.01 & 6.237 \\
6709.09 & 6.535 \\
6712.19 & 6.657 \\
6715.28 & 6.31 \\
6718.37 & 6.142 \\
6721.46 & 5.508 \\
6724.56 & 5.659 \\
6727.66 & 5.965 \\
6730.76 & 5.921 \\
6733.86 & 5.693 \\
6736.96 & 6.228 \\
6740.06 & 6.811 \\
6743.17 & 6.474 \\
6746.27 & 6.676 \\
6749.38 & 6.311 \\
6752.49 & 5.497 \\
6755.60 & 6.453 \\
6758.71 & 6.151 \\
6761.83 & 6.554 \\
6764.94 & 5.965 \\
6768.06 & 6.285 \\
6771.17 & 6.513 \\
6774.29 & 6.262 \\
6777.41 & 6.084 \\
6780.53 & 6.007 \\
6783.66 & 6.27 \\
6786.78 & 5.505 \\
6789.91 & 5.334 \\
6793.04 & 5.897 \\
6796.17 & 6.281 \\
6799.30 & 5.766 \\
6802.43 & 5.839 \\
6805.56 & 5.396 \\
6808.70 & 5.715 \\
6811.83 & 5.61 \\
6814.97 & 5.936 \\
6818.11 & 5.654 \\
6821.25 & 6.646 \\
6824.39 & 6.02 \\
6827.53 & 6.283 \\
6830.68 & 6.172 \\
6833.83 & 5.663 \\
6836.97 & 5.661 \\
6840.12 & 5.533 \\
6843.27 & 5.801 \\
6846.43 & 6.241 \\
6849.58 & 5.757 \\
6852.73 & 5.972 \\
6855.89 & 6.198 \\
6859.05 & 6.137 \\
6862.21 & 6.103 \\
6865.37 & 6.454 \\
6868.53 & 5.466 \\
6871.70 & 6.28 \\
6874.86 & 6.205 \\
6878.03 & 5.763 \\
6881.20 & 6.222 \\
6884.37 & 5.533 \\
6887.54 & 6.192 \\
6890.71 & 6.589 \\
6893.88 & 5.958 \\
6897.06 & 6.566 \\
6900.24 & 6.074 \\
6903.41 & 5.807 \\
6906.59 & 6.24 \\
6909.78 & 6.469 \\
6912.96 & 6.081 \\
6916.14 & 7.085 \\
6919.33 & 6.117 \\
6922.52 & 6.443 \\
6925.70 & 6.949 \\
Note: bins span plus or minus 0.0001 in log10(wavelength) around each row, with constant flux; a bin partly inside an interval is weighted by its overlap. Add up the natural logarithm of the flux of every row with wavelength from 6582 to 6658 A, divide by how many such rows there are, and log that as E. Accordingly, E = 1.98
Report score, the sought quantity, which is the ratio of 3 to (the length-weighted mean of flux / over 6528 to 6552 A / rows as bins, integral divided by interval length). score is 0.381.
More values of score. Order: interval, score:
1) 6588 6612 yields 0.408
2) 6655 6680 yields 0.440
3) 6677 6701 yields 0.466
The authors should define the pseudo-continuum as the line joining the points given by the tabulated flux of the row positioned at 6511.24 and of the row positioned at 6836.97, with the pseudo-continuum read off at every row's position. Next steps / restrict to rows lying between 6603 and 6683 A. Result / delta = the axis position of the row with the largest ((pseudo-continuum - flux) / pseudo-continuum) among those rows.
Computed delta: 6635.35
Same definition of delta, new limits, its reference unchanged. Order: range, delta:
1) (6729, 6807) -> 6752.49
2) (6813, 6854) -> 6818.11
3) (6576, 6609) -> 6592.71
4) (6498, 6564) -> 6499.26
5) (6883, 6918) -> 6884.37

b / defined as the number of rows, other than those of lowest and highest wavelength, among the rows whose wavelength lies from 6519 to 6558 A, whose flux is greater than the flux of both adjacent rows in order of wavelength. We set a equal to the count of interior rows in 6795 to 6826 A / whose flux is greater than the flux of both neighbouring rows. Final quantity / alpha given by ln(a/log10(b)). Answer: 2.13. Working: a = 4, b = 3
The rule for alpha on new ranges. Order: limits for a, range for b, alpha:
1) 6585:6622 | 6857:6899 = 1.61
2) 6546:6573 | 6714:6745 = 2.30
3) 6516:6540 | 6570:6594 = 1.89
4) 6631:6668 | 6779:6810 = 1.84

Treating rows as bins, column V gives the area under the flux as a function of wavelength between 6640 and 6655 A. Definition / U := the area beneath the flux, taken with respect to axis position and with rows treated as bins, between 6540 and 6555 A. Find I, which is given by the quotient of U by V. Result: 1.13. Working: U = 117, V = 104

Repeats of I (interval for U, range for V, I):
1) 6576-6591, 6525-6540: 0.98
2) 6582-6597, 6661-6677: 1.03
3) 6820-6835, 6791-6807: 0.99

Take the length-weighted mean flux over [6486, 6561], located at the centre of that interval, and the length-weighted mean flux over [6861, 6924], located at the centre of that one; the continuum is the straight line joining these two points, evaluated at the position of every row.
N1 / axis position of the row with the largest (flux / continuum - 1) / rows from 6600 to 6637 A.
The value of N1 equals 6620.09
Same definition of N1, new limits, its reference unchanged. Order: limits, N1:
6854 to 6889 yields 6865.37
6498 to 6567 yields 6541.30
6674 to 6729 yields 6678.27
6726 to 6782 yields 6740.06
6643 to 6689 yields 6669.05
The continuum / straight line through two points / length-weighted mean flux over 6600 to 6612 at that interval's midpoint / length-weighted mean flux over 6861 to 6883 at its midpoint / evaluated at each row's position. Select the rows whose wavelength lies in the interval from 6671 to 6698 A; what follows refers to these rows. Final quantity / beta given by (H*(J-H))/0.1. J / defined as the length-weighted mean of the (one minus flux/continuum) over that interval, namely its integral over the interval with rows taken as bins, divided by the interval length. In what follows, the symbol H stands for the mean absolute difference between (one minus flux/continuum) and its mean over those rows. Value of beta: 0.01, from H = 0.044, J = 0.07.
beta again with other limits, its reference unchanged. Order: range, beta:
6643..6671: 0.01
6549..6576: -0.01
